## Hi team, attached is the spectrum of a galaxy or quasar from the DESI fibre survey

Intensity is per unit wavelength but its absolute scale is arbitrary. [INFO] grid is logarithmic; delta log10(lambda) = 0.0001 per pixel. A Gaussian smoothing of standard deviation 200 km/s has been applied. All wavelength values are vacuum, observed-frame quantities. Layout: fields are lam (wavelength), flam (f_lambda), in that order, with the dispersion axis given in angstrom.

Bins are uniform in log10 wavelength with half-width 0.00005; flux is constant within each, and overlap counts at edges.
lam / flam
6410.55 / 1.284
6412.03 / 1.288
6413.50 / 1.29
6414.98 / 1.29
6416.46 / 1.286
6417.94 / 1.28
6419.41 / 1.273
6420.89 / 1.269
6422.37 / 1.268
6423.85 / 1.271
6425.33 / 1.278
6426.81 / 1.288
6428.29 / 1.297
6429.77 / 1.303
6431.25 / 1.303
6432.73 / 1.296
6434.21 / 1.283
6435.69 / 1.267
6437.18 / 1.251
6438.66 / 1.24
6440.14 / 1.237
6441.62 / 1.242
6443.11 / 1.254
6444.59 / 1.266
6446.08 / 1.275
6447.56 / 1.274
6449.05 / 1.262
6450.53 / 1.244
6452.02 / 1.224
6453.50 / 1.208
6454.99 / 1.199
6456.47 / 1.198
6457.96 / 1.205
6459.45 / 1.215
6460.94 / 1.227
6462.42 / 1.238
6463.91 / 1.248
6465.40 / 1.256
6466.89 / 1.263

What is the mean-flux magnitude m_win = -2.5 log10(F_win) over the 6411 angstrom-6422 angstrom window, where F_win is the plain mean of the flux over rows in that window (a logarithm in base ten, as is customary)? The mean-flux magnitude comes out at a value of -0.270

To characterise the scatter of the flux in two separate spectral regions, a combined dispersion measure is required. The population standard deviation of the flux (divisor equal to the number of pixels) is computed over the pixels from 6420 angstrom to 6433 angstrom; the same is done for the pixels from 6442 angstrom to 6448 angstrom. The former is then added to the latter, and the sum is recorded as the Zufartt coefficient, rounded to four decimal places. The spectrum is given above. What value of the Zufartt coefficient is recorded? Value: 0.0222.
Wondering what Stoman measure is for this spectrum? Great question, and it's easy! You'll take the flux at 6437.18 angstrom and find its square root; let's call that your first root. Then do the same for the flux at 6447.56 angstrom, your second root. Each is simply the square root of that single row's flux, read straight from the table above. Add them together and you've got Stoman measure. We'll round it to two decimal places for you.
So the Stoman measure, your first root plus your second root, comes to 2.25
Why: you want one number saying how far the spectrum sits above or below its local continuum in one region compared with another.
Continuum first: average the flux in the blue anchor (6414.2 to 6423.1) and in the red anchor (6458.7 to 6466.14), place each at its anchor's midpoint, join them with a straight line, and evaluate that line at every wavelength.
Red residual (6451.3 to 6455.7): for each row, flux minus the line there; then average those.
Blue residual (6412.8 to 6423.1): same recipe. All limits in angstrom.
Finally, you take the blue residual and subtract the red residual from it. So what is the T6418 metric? 0.04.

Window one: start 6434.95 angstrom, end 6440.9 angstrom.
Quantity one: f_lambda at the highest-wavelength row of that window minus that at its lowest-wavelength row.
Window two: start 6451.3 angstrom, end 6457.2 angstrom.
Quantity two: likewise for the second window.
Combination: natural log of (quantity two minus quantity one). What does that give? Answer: -5.5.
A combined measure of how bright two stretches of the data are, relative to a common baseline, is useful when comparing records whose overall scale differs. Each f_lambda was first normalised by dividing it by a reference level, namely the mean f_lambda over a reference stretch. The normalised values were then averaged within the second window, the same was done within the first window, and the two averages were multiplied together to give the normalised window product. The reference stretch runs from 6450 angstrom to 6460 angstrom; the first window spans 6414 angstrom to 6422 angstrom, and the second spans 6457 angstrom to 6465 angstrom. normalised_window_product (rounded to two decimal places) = 1.07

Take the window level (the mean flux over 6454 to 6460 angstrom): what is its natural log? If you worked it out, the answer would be 0.19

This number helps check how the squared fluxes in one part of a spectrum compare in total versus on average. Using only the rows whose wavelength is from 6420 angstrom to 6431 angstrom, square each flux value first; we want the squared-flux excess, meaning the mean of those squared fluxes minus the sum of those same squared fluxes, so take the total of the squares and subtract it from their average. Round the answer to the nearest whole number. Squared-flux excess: -10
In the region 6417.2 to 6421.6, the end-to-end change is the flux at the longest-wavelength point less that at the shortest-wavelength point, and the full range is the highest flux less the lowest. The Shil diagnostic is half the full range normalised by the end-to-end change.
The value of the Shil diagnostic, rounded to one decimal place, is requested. -0.5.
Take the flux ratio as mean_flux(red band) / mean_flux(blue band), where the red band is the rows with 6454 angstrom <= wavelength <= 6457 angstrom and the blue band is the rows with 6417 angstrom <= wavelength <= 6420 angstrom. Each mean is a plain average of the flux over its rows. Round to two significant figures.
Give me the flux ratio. 0.94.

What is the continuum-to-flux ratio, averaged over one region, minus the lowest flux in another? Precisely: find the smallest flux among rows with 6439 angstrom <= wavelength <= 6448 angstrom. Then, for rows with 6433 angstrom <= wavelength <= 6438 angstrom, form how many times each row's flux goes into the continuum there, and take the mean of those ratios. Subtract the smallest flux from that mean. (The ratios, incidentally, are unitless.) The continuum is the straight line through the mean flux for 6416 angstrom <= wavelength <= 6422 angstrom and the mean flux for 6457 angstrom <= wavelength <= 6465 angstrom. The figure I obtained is -0.25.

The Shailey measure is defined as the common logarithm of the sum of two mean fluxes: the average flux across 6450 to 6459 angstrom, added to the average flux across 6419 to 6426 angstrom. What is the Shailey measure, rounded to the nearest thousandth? 0.395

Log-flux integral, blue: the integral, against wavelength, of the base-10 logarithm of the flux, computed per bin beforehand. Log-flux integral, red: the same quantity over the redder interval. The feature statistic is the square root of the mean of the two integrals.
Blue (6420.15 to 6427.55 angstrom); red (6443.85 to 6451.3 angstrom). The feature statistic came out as 0.88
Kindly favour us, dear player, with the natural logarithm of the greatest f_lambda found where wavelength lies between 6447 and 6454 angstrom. 0.242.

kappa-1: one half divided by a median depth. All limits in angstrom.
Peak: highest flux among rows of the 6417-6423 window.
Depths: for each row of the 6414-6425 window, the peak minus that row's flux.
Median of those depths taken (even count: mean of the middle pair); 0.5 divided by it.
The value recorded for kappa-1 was 71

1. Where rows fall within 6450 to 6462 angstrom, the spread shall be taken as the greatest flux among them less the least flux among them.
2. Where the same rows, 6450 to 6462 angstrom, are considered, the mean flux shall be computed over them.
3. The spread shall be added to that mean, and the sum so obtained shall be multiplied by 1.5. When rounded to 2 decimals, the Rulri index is 1.89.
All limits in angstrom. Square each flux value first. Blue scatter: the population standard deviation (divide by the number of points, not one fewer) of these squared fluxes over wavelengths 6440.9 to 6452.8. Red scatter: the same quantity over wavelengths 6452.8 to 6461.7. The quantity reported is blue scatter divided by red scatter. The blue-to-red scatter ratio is 1.7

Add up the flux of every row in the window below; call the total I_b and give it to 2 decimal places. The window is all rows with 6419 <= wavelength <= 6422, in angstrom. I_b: 2.54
